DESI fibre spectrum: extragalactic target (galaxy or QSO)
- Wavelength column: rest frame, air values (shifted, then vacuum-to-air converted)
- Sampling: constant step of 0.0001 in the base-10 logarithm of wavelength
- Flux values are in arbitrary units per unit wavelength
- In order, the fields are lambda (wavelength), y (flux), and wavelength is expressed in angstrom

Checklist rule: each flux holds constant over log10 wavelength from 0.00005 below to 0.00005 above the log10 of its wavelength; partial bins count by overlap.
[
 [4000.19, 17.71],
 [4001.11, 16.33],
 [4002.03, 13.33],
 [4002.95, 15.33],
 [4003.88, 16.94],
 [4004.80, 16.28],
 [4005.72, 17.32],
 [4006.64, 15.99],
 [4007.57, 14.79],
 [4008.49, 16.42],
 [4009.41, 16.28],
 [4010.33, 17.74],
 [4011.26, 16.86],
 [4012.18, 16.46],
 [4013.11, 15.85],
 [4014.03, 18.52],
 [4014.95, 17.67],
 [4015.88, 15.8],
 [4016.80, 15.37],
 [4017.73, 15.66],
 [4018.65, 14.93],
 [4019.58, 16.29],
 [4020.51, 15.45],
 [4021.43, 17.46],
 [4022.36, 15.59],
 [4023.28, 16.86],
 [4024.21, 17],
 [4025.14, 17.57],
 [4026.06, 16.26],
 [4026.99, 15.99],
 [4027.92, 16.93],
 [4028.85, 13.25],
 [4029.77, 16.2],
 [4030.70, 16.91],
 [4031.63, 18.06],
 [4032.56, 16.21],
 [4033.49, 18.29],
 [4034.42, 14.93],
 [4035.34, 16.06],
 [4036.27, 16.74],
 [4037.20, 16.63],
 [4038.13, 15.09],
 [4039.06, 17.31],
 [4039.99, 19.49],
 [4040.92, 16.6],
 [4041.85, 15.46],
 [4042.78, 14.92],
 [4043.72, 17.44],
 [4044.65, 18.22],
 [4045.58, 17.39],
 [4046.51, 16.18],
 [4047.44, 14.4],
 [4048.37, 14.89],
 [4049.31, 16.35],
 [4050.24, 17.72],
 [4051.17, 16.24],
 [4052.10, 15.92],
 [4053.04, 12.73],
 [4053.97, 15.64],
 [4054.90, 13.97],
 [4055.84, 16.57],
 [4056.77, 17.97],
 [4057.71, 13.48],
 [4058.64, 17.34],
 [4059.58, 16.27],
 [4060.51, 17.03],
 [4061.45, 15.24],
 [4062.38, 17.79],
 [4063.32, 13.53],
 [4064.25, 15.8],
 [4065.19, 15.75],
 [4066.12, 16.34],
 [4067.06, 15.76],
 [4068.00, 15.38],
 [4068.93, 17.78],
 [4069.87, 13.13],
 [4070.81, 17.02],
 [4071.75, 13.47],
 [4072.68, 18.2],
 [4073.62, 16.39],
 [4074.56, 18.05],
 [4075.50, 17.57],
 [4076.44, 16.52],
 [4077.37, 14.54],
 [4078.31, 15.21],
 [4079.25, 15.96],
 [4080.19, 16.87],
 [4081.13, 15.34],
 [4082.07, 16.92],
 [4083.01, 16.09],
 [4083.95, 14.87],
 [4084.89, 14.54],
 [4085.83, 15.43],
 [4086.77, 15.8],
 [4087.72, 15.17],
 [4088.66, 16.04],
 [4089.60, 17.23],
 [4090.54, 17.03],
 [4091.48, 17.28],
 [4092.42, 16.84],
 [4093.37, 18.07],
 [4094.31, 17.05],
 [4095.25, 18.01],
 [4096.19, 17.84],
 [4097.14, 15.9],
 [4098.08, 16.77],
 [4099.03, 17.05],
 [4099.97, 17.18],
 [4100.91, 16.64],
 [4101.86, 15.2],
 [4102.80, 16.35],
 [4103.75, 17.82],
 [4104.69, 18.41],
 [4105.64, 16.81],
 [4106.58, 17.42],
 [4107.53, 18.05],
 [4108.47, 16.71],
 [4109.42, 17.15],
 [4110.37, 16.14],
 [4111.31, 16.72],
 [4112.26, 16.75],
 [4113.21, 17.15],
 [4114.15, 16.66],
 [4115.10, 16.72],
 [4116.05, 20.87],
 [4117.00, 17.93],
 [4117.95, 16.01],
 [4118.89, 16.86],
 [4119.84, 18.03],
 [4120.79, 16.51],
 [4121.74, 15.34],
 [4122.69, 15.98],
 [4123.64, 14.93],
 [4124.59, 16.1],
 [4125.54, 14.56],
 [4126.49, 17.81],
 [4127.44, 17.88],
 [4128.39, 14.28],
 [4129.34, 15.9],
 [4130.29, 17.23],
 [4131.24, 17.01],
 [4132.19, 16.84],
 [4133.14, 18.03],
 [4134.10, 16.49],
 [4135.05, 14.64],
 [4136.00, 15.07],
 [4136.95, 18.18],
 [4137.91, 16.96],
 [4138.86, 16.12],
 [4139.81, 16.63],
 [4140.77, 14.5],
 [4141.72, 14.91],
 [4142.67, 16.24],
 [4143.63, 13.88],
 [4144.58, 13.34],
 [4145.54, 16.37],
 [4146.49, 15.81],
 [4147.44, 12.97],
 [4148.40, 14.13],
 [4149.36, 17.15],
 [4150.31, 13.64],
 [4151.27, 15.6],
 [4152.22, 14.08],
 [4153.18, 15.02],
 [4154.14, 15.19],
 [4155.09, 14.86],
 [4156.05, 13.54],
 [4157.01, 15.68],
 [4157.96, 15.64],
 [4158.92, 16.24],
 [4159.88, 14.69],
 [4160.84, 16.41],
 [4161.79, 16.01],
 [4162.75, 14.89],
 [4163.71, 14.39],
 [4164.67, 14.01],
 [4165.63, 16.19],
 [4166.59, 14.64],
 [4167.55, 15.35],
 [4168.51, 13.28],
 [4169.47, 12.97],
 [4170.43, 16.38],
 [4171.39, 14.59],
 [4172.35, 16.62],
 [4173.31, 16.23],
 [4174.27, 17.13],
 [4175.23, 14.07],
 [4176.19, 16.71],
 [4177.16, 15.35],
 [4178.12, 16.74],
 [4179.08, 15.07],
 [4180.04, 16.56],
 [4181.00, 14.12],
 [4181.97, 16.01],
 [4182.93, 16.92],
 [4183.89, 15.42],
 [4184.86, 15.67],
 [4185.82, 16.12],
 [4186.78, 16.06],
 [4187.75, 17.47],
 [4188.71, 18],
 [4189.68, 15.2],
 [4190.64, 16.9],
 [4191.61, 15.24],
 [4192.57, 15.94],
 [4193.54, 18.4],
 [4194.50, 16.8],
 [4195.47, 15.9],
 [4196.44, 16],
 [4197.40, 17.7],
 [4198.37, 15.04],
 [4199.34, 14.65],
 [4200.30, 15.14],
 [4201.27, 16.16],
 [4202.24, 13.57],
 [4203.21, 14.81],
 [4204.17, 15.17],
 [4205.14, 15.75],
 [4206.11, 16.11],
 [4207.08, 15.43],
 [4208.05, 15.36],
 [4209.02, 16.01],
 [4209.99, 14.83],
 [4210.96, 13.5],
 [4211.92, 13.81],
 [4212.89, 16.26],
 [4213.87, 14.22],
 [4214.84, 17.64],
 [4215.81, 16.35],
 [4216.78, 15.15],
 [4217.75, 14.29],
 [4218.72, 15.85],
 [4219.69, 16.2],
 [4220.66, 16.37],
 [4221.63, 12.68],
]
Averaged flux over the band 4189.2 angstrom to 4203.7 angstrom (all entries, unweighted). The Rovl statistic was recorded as 15.8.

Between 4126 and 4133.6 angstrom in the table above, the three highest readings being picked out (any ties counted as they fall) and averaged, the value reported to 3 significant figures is 17.9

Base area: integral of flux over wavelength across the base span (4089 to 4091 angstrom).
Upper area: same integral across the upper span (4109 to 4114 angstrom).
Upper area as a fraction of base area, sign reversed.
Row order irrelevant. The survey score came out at -2.46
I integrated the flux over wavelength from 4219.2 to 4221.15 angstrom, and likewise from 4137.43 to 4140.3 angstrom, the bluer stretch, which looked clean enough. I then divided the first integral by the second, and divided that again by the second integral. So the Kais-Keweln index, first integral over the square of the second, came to 0.014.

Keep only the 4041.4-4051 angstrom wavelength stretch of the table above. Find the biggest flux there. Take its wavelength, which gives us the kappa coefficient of 4044.65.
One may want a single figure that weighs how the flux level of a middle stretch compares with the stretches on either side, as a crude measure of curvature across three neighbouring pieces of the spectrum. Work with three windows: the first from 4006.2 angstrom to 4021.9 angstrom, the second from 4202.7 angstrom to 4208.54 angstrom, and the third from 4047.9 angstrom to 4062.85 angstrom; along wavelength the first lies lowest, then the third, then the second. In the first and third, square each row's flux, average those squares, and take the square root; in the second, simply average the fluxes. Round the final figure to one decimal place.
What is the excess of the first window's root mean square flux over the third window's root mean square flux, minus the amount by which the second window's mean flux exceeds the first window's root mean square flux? 1.3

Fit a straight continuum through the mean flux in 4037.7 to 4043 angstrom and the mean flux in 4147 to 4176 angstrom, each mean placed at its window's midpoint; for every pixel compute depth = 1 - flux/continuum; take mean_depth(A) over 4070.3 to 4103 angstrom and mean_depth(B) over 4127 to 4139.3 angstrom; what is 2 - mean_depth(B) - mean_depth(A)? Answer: 2.10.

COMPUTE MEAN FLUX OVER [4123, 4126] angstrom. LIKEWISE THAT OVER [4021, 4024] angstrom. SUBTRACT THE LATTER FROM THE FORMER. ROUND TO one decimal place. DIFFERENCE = -1.4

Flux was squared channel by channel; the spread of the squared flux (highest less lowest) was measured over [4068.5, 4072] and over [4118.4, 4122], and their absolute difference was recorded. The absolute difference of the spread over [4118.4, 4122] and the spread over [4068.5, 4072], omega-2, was 54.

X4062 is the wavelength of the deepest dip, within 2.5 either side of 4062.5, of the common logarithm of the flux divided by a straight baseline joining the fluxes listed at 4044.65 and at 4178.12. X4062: 4063.32 angstrom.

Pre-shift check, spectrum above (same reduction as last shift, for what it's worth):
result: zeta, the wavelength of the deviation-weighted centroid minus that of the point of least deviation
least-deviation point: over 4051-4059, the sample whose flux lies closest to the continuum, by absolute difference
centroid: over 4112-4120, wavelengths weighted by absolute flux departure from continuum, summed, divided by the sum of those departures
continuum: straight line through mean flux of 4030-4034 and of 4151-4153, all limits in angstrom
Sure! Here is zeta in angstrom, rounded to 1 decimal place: 60.5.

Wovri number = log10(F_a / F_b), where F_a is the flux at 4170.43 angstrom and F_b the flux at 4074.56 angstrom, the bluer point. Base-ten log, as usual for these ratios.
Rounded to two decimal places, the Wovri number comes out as -0.04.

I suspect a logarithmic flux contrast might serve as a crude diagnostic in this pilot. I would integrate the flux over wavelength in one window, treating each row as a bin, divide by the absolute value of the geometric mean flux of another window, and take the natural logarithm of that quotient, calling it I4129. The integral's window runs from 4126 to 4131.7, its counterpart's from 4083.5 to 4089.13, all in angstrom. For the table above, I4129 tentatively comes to 1.83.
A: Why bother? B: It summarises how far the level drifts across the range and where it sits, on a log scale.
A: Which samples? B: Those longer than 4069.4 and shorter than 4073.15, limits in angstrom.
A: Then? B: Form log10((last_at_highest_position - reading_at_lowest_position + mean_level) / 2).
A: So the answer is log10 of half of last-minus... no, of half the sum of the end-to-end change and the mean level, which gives 1.01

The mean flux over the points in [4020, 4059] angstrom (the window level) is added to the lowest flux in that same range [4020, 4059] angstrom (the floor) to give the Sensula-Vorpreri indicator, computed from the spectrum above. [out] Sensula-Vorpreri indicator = 29.0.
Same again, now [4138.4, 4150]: 28.1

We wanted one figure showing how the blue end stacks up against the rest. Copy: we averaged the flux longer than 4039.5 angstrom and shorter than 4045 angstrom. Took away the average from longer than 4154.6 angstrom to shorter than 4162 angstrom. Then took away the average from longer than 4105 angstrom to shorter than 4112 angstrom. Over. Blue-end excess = -15.4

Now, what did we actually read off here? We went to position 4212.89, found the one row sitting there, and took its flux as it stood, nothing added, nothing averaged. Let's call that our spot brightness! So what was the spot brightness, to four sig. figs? 16.26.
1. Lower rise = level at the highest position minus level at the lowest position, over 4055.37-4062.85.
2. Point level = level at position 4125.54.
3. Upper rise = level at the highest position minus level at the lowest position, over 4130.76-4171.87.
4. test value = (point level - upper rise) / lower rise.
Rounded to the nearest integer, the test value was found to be 14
